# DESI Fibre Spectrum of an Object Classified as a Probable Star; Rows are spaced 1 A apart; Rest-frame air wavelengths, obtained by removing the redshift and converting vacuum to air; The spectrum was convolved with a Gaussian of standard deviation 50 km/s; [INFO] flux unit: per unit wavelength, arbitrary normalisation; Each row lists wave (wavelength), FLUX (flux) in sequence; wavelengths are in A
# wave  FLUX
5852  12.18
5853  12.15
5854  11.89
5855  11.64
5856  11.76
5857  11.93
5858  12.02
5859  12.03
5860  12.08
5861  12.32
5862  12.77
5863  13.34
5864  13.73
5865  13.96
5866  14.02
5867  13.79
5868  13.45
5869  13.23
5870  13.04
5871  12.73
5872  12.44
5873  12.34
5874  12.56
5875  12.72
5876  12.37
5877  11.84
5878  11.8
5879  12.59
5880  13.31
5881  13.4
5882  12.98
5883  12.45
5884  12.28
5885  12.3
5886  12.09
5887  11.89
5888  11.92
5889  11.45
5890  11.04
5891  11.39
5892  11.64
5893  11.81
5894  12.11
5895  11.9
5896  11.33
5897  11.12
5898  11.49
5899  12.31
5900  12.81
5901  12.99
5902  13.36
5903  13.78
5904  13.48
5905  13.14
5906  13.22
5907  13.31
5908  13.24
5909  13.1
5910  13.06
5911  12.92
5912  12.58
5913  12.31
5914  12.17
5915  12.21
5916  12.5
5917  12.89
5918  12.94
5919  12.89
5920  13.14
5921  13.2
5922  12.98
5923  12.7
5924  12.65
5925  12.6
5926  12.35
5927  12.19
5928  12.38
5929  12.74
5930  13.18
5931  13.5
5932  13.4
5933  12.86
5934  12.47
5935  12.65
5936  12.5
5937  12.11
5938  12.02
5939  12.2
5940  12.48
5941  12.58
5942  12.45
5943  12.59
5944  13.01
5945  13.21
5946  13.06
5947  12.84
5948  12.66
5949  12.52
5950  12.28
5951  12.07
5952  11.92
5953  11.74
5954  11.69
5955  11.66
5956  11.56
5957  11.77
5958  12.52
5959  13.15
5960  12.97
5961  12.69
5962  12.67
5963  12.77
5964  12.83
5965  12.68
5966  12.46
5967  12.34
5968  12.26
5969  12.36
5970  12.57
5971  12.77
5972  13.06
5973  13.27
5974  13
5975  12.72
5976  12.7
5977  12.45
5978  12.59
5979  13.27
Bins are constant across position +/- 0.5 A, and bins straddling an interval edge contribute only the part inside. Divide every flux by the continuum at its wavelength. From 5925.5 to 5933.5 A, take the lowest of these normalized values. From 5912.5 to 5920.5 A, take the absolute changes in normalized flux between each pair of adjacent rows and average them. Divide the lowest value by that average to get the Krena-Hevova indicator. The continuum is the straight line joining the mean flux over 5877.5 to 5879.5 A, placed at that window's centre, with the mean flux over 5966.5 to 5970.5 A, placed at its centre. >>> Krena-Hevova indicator 71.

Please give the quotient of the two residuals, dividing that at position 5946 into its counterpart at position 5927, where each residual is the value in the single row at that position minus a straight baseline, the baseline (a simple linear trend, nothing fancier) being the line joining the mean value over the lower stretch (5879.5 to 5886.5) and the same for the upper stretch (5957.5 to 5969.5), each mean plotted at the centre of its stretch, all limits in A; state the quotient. -1.2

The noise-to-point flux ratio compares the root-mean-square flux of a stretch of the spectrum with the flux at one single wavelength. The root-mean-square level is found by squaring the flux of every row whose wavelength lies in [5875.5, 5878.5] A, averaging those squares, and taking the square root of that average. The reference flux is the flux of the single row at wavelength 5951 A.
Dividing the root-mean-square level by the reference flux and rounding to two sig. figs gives 0.99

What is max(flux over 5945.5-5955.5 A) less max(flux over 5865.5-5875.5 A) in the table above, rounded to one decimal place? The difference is -1.0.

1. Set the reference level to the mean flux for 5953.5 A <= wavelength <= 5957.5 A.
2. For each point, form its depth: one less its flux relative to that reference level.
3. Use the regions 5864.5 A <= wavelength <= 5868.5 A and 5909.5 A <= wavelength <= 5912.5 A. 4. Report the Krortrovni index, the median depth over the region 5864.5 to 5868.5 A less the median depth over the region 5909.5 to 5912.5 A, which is -0.08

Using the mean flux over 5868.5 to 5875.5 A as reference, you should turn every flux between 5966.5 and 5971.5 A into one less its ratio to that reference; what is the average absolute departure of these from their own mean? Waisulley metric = 0.013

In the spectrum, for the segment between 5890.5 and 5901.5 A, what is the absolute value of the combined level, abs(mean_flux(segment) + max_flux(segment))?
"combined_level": 24.9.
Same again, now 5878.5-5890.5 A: 25.7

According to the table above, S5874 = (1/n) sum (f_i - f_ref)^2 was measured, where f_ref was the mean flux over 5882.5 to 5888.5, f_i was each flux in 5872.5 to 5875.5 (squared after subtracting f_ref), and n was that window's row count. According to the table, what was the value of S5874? 0.17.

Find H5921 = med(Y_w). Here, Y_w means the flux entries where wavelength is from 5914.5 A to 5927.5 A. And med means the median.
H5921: 12.7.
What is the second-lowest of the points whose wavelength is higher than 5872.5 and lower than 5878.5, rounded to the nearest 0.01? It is 11.84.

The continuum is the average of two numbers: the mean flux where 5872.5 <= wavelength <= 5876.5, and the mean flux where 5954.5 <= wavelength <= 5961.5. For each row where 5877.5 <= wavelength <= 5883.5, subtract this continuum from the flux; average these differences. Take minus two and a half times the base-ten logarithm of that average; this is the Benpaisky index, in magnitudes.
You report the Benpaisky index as 1.2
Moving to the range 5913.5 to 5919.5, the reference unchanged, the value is 1.8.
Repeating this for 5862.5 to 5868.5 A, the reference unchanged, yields -0.3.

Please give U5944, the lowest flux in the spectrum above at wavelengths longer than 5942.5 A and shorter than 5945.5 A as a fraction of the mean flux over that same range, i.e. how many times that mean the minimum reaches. 0.973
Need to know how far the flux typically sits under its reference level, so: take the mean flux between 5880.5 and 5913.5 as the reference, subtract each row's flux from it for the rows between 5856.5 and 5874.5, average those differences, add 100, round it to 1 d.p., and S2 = 99.6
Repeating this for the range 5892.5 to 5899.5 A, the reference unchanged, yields 100.7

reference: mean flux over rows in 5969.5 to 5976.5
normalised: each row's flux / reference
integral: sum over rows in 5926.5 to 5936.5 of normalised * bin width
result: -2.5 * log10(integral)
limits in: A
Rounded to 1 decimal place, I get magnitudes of -2.5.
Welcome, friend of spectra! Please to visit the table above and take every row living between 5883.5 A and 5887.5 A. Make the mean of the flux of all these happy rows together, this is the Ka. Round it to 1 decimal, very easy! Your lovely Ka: 12.1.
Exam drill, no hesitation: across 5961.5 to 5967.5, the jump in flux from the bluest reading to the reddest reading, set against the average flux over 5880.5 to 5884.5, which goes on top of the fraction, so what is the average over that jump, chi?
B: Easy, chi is -39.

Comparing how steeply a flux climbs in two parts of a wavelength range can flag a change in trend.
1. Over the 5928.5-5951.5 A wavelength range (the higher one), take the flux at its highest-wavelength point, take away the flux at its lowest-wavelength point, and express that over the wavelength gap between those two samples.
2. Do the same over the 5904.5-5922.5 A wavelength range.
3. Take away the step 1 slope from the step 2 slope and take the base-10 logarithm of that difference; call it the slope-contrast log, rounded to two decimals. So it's -1.68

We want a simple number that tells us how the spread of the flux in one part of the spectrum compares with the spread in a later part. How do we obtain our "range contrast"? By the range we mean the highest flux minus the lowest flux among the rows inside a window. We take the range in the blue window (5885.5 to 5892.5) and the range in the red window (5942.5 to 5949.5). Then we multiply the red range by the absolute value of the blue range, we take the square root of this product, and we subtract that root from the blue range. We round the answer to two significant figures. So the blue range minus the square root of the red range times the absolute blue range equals 0.20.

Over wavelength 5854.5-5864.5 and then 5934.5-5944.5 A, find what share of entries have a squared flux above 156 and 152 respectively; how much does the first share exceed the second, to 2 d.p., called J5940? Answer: -0.40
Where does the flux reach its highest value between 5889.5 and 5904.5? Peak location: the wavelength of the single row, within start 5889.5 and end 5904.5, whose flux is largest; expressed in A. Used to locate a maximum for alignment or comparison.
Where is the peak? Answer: 5903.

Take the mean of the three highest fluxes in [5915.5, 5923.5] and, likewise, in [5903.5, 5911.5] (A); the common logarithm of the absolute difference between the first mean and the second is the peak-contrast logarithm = -0.6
